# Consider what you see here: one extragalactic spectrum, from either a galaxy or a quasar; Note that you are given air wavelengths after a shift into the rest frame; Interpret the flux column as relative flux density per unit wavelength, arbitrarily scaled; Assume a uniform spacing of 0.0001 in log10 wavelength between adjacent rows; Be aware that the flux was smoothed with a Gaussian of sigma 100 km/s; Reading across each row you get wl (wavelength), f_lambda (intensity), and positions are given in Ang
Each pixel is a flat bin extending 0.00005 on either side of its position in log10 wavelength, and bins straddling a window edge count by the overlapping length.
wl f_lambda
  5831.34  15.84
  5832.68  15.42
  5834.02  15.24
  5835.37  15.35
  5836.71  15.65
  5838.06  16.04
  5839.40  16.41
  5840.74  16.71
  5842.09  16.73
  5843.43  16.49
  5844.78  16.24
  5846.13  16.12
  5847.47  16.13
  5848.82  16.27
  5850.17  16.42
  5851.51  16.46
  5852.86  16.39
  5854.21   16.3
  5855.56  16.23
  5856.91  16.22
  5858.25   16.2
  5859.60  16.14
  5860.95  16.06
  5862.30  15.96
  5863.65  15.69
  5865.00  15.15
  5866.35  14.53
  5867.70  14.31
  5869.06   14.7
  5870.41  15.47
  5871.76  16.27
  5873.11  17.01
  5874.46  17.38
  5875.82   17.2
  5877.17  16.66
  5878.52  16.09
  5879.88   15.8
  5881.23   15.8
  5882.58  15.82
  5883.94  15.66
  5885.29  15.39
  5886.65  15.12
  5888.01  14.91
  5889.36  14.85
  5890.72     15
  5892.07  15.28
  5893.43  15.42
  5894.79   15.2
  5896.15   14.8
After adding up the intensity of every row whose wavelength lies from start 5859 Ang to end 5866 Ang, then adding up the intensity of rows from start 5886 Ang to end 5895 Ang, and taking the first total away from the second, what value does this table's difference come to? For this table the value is 27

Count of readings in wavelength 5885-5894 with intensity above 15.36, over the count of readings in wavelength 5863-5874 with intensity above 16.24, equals 1.0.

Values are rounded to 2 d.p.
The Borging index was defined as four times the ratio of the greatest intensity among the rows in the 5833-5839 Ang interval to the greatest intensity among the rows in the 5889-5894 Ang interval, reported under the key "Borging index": 4.16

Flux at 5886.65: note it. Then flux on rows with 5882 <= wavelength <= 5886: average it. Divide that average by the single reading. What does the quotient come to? 1.03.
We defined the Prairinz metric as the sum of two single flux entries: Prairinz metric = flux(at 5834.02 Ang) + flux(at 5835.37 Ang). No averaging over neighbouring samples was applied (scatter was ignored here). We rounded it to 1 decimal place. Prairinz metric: 30.6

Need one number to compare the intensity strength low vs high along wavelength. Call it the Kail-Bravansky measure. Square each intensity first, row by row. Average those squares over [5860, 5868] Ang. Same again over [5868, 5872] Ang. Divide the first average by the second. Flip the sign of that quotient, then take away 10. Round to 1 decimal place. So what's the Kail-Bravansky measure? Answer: -11.0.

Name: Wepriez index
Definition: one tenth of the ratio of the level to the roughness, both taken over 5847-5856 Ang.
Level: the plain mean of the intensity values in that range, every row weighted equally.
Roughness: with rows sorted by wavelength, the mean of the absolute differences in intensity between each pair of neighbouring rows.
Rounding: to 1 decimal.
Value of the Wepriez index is 17.5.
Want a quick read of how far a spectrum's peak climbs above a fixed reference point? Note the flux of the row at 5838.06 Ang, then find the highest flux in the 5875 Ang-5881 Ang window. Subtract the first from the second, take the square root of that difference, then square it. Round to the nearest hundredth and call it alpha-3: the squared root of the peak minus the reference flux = 1.16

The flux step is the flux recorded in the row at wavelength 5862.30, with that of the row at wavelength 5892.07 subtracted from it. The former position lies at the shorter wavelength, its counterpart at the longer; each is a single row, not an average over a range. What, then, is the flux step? 0.7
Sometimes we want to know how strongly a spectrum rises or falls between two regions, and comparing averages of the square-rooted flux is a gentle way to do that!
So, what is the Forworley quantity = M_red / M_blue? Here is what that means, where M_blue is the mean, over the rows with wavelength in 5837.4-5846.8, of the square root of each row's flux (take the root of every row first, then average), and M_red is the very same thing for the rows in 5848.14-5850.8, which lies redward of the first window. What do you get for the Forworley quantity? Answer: 1.00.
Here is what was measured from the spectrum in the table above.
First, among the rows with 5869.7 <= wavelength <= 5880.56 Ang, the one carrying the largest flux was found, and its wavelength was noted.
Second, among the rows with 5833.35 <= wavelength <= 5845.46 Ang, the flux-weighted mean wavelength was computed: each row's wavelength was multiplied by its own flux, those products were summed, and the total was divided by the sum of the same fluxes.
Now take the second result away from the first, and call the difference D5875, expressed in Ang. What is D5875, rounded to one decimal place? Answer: 35.0 Ang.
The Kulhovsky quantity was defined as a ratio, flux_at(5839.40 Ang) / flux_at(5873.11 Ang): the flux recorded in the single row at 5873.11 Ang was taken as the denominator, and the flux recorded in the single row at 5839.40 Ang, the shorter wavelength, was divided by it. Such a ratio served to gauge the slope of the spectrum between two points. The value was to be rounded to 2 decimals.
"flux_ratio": 0.96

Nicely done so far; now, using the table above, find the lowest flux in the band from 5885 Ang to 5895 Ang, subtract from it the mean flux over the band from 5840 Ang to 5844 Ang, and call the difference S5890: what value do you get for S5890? -1.8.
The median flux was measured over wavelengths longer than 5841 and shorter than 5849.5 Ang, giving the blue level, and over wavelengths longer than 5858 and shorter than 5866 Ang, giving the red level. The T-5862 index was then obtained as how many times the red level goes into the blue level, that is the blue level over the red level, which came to 1.02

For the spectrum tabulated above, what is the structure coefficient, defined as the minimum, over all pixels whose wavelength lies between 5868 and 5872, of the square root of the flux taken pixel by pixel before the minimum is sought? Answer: 3.83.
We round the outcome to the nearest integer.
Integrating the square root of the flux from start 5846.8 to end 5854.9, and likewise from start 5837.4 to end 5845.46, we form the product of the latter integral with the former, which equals 1069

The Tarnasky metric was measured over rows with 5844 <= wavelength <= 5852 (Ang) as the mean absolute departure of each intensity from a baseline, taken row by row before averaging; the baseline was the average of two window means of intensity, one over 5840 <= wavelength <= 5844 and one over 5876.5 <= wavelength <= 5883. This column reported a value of 0.1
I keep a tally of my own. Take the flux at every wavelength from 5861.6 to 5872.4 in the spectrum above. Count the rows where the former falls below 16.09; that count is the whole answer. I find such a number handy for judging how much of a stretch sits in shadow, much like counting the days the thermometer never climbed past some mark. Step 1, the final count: 7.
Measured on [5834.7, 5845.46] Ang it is 3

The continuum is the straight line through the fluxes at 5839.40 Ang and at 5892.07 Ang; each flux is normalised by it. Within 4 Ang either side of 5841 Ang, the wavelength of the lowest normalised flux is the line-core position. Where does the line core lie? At 5838.06 Ang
